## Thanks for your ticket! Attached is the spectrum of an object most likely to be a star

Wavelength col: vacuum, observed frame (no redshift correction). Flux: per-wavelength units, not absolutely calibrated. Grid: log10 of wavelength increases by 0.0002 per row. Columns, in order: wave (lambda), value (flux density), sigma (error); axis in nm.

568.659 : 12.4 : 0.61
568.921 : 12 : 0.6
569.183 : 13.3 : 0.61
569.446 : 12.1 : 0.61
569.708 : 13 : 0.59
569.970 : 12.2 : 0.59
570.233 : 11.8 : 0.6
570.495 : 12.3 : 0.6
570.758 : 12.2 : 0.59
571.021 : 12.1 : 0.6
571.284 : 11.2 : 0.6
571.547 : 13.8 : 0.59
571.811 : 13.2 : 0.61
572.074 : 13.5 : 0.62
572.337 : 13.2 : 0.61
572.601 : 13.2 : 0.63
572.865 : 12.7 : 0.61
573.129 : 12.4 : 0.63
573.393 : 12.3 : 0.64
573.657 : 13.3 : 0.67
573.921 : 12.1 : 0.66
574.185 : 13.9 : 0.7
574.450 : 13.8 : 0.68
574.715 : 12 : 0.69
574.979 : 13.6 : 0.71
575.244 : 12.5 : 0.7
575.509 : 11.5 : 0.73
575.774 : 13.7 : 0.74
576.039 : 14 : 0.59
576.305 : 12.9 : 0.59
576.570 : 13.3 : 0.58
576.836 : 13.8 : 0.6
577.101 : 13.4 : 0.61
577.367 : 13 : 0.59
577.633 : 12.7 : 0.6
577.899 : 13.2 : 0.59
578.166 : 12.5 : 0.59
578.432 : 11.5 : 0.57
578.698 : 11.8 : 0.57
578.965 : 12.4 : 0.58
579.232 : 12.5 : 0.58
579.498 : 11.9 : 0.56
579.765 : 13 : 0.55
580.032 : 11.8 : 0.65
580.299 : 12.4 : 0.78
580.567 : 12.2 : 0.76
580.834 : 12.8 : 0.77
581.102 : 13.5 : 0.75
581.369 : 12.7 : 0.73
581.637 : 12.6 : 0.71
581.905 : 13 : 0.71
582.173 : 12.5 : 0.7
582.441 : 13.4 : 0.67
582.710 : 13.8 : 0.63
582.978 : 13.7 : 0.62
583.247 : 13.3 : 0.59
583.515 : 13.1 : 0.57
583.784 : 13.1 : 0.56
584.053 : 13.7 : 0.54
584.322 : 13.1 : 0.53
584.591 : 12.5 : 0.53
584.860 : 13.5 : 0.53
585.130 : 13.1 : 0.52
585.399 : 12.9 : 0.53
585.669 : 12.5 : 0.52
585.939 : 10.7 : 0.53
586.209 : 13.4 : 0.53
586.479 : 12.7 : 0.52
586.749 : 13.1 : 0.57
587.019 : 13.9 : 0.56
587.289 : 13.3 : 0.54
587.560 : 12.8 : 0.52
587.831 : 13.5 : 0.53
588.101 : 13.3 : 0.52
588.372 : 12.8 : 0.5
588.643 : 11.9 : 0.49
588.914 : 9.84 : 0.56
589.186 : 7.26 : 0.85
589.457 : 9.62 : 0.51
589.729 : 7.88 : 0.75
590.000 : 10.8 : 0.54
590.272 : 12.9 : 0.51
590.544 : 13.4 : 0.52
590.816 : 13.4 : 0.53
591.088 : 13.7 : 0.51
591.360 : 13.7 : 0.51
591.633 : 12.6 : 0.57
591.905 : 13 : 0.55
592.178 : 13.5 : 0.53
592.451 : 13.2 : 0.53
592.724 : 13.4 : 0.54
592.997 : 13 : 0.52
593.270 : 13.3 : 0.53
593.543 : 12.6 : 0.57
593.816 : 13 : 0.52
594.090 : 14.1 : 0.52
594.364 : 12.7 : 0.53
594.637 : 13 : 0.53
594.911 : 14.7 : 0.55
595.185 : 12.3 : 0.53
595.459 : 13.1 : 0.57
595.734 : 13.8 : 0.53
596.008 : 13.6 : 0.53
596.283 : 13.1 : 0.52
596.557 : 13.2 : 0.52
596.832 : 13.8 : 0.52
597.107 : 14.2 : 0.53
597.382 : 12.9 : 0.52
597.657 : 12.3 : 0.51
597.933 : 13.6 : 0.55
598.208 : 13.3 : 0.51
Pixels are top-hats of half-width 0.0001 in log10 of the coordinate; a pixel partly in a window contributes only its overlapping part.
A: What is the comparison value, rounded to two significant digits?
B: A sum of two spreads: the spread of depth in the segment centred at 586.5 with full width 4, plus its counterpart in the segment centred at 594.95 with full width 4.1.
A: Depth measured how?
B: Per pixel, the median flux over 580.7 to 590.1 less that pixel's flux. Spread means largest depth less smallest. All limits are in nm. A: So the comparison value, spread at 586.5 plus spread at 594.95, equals 5.6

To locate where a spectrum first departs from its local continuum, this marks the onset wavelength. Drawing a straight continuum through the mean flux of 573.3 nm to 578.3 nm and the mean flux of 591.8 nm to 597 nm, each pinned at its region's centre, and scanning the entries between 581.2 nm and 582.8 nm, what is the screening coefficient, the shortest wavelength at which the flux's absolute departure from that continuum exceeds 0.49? 581.637 nm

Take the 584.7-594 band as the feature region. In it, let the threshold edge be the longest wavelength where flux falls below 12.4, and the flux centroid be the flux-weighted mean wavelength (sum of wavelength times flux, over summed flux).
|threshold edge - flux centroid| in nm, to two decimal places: 0.65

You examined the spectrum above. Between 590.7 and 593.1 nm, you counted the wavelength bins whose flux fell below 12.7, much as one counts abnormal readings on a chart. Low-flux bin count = 1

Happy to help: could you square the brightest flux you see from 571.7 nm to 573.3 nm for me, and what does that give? 182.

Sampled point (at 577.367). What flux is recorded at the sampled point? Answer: 13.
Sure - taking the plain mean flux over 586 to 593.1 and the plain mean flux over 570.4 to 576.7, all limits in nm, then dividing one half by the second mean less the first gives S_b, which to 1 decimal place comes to 1.0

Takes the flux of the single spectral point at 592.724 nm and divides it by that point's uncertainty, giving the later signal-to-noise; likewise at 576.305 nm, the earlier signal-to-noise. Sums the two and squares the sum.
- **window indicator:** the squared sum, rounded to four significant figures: 2179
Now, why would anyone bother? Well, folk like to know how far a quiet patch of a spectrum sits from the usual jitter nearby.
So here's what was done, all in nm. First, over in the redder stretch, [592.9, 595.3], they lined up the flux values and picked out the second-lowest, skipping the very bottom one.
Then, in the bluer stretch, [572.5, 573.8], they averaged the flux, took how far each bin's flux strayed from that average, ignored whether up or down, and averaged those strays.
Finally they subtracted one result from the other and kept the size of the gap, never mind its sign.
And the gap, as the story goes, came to 12.2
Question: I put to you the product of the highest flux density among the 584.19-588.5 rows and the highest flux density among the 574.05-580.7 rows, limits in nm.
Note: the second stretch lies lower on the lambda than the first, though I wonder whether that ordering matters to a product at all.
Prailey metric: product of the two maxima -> 195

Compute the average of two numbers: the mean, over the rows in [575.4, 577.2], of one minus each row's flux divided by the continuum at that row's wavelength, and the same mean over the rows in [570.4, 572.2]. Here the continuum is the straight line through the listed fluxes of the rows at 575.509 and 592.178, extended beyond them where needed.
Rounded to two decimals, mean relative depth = -0.14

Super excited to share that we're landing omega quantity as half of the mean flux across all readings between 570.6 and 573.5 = 6.35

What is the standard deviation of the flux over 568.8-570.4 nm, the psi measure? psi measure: 0.6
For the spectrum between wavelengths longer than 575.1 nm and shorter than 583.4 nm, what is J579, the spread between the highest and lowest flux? 2.5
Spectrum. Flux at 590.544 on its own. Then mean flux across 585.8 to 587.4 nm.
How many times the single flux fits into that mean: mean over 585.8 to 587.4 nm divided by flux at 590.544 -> 0.96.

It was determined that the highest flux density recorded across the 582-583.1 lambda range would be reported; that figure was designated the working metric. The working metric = 13.8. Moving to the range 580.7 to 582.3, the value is 13.5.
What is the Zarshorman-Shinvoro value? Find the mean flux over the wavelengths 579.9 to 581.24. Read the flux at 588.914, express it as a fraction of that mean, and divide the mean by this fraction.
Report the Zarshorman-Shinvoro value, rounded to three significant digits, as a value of 16.0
